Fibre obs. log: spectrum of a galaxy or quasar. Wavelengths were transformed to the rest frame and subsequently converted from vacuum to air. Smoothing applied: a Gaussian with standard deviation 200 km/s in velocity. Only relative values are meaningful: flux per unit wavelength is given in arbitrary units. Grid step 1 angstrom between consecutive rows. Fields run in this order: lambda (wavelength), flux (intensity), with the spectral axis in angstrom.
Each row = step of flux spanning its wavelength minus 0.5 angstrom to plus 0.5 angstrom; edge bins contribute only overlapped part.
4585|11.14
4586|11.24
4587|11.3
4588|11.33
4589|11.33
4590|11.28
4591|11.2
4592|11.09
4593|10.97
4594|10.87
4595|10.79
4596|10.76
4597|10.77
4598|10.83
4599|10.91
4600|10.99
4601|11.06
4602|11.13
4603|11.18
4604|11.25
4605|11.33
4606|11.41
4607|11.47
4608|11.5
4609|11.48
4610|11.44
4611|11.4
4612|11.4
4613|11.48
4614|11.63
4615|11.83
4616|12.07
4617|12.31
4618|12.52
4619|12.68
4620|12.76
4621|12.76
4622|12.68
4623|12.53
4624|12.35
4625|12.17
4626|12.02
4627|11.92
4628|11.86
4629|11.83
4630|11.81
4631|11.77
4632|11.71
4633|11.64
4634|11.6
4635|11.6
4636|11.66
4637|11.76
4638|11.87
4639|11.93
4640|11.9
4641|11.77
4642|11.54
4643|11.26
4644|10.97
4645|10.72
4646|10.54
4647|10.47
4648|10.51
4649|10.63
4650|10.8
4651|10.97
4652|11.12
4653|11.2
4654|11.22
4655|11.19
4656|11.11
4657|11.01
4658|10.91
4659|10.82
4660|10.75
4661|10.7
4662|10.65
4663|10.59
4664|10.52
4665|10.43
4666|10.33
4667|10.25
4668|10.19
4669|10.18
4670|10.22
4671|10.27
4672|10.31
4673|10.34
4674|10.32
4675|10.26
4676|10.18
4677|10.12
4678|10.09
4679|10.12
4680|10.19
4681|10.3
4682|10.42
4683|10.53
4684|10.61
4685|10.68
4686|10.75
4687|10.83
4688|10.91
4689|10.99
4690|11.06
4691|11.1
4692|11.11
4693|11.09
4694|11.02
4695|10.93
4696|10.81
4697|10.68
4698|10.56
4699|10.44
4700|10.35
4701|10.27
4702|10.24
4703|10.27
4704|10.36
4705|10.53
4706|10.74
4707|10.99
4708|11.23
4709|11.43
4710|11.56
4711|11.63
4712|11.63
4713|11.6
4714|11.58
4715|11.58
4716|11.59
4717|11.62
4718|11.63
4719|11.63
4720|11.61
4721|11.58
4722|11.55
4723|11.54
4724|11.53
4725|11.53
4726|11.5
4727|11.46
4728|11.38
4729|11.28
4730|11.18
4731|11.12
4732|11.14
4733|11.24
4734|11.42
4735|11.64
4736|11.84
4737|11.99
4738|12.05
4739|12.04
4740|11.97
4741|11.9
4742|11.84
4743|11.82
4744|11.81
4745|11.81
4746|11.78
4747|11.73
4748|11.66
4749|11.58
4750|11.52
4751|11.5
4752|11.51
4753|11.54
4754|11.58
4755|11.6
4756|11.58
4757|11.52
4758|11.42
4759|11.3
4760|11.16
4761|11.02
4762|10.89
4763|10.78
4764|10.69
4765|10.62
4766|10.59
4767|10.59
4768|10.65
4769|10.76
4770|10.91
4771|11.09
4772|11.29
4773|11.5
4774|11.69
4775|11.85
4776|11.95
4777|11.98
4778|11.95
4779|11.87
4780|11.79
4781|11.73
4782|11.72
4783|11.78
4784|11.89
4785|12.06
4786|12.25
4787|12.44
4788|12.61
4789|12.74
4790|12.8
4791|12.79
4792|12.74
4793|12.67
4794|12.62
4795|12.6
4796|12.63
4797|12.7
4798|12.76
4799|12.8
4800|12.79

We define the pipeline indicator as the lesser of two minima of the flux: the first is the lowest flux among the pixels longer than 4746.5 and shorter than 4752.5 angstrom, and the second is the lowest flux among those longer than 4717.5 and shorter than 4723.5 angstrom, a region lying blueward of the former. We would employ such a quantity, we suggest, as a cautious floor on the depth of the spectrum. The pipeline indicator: 11.5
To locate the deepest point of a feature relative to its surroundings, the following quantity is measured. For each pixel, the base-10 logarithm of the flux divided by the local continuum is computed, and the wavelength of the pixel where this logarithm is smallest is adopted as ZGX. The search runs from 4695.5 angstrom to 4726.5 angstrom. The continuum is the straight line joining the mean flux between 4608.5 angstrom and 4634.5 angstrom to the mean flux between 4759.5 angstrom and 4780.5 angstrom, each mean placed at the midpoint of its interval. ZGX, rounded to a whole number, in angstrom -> 4702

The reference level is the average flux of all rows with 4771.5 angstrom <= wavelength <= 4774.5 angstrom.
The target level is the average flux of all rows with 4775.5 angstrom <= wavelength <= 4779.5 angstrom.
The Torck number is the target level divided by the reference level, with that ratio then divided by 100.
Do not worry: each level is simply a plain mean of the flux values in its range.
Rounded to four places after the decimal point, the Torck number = 0.0104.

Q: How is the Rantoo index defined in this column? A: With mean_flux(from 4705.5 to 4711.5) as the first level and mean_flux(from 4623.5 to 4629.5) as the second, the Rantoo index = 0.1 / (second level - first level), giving 0.13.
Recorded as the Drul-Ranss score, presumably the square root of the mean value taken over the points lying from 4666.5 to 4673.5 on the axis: 3.20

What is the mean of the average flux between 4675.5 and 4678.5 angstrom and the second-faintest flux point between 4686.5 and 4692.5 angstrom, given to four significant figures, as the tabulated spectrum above 10.52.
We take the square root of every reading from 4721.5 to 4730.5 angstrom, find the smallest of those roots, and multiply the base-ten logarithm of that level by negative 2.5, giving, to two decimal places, -1.31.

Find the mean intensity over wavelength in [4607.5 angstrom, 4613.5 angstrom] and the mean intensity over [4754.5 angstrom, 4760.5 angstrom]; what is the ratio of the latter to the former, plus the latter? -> 12.4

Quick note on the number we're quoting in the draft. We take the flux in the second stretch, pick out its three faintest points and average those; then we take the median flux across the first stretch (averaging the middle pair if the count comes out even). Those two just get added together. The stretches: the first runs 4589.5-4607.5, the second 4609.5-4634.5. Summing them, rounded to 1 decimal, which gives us 22.5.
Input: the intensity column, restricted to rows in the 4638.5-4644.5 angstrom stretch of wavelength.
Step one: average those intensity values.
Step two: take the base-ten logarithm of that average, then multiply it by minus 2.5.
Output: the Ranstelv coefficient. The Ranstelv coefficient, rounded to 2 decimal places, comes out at -2.66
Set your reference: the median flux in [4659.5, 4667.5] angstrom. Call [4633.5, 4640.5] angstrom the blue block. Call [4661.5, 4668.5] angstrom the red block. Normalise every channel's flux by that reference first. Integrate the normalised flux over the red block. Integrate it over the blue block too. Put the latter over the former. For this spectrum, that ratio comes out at 1.13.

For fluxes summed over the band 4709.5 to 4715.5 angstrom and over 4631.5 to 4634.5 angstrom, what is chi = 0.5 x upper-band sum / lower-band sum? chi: 1.0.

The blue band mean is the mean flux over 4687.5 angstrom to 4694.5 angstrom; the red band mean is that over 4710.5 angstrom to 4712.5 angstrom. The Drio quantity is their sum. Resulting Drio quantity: 22.7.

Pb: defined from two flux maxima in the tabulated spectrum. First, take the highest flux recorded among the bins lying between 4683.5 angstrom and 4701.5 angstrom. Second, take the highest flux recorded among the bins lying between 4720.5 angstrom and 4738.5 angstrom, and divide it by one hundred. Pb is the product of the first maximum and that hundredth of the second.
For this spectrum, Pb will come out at 1.34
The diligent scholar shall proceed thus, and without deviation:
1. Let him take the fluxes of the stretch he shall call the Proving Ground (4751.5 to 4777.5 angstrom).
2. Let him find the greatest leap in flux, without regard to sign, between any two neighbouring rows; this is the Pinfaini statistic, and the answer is 0.21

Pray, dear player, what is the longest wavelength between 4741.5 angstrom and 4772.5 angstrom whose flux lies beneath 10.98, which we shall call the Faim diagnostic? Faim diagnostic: 4770 angstrom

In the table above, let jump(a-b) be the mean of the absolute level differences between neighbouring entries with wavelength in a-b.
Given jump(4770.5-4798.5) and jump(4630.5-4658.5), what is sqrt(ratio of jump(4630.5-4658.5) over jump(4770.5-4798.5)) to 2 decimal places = 1.08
